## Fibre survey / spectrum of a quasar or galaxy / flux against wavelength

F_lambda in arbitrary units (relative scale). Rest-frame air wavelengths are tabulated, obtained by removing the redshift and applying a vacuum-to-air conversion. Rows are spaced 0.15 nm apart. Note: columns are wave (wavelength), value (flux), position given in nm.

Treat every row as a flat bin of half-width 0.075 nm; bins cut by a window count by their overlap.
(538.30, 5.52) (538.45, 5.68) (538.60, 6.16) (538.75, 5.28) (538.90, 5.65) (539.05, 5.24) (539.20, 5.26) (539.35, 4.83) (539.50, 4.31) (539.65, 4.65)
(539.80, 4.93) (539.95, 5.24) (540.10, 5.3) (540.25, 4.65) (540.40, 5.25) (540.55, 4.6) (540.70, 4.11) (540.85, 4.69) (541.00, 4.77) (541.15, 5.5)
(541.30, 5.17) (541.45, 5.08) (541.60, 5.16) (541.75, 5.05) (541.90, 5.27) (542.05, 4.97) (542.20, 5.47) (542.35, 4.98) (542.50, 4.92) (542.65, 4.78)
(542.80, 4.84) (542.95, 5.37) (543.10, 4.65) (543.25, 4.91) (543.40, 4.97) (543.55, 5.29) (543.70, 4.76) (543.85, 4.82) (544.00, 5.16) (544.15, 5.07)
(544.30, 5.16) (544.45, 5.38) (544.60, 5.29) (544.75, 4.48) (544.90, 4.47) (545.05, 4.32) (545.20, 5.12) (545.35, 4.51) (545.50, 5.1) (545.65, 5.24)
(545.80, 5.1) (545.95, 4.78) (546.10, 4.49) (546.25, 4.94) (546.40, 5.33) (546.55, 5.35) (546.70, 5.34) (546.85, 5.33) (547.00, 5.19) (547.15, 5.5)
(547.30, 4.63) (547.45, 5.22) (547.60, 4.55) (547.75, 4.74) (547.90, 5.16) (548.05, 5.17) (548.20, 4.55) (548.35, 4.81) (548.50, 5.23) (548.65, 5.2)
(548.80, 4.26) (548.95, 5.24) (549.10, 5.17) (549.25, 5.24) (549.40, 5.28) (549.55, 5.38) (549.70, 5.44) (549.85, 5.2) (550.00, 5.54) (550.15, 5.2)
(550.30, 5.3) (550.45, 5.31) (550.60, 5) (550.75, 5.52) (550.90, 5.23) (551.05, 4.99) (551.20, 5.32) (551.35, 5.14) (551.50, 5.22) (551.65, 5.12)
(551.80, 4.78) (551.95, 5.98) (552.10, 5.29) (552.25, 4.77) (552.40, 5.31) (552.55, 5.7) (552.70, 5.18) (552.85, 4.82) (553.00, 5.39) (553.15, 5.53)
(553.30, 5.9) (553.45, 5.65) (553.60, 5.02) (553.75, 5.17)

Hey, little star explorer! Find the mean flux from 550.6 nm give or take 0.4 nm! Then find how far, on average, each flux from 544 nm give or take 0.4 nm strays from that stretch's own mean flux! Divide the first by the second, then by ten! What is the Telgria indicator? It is 3.2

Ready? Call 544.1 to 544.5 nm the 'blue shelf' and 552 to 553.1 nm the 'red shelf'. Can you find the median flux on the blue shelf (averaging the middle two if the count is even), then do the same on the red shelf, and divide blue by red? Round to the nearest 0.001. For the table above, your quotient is 0.975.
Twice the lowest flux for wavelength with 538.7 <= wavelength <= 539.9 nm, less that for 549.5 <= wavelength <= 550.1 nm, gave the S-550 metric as 3.4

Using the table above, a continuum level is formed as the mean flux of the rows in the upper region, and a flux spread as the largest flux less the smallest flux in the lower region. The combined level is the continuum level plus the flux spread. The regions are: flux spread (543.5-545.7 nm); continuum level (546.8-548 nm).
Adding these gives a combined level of 6.10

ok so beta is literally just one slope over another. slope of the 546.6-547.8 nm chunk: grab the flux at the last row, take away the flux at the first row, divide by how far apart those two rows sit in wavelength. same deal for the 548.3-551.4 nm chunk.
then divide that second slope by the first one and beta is -0.19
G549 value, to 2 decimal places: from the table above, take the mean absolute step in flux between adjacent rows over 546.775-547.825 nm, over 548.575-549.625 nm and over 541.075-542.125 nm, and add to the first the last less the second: 0.28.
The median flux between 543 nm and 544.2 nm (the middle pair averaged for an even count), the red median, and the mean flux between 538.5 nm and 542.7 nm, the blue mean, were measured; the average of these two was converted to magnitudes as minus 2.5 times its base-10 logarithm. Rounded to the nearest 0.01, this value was -1.75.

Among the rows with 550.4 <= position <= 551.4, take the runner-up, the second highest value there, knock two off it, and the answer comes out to 3.32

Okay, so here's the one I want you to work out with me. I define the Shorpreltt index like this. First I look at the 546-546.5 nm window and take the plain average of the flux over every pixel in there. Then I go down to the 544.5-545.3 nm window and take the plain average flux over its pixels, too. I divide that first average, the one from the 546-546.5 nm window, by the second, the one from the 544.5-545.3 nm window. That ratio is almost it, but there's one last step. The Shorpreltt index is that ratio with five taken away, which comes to -3.961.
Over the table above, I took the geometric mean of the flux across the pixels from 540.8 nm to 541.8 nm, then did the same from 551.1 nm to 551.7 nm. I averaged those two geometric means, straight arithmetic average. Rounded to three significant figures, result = 5.13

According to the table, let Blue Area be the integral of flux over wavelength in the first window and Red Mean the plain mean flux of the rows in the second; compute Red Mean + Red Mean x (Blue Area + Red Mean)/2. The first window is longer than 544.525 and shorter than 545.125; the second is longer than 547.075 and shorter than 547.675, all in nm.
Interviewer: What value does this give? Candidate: 24.3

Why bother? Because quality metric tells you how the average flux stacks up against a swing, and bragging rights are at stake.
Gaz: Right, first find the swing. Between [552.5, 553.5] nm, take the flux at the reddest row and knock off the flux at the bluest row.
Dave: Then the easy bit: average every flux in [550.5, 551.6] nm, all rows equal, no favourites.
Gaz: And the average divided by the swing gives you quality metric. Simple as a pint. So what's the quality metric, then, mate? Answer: -104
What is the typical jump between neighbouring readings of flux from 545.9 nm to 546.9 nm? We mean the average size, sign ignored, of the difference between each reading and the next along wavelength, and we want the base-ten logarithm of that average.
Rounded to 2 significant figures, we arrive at -0.71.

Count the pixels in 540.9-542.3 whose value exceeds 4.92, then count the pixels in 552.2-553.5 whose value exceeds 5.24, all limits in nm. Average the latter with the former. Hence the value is 7.0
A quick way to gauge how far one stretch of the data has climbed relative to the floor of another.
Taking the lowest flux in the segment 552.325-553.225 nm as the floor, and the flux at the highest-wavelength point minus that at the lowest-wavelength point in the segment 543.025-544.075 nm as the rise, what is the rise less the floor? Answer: -4.3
